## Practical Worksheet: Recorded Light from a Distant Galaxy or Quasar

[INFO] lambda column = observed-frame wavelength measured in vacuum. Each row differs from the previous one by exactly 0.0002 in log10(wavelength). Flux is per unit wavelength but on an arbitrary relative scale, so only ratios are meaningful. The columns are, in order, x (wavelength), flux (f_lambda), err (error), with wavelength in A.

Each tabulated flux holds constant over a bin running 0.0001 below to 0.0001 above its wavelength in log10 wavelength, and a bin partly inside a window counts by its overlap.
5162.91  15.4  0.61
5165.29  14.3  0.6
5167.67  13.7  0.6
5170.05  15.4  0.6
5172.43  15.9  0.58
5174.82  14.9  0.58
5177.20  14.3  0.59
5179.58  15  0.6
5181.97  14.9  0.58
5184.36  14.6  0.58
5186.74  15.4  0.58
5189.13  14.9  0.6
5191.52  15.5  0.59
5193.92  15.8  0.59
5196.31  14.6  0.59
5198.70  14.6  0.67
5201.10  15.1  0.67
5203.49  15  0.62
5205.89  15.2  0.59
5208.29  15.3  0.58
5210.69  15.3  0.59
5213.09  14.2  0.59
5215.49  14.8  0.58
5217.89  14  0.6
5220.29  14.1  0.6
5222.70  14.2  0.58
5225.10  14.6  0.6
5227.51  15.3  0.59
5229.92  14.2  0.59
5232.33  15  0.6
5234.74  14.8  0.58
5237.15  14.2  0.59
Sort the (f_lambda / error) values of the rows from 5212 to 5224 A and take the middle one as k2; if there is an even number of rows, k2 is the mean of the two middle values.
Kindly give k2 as 24.1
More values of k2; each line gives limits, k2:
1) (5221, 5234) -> 24.5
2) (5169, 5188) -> 25.7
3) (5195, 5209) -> 24.5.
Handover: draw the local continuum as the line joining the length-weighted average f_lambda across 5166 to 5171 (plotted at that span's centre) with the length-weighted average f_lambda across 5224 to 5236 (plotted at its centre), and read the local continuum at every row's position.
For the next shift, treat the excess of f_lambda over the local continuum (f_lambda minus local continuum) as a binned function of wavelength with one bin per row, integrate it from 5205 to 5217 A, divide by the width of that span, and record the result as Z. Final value 0.2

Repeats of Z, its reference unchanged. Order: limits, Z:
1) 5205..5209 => 0.6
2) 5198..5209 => 0.4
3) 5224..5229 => 0.2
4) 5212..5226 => -0.4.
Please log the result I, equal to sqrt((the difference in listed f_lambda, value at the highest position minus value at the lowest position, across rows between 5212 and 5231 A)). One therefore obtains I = 0.0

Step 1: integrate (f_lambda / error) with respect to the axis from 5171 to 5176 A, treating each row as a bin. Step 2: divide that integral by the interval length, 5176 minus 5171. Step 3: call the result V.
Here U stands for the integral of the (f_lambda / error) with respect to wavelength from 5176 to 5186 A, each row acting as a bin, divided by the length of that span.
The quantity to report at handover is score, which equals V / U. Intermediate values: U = 25.12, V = 26.5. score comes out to 1.05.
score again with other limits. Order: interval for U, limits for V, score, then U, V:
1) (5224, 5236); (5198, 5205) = 0.92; 24.96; 23.0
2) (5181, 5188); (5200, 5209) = 0.96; 25.81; 24.7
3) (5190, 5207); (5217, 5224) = 0.97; 24.57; 23.8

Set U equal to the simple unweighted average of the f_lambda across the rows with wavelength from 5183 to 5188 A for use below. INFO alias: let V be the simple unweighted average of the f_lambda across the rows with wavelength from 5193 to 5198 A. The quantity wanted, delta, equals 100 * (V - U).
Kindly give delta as 20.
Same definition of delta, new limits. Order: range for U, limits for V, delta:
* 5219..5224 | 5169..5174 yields 150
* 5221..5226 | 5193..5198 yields 80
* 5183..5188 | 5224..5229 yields -5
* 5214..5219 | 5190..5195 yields 125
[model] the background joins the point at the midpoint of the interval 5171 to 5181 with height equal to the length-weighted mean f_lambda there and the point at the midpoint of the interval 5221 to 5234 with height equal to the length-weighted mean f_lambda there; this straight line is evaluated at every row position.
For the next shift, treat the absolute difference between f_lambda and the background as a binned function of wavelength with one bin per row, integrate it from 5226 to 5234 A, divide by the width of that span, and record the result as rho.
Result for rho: 0.46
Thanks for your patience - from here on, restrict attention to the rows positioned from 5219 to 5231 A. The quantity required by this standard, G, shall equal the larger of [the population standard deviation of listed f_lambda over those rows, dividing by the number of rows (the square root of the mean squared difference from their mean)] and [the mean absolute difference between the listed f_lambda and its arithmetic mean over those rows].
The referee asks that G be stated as 0.44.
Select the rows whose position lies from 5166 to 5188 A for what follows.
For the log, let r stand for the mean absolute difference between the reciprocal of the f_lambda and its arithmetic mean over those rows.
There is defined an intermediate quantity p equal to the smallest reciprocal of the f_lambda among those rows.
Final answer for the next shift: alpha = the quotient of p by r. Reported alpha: 29.1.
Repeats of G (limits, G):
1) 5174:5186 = 0.26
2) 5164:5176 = 0.78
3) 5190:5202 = 0.48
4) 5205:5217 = 0.42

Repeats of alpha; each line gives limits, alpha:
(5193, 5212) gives 50.2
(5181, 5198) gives 36.3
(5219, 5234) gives 34.9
